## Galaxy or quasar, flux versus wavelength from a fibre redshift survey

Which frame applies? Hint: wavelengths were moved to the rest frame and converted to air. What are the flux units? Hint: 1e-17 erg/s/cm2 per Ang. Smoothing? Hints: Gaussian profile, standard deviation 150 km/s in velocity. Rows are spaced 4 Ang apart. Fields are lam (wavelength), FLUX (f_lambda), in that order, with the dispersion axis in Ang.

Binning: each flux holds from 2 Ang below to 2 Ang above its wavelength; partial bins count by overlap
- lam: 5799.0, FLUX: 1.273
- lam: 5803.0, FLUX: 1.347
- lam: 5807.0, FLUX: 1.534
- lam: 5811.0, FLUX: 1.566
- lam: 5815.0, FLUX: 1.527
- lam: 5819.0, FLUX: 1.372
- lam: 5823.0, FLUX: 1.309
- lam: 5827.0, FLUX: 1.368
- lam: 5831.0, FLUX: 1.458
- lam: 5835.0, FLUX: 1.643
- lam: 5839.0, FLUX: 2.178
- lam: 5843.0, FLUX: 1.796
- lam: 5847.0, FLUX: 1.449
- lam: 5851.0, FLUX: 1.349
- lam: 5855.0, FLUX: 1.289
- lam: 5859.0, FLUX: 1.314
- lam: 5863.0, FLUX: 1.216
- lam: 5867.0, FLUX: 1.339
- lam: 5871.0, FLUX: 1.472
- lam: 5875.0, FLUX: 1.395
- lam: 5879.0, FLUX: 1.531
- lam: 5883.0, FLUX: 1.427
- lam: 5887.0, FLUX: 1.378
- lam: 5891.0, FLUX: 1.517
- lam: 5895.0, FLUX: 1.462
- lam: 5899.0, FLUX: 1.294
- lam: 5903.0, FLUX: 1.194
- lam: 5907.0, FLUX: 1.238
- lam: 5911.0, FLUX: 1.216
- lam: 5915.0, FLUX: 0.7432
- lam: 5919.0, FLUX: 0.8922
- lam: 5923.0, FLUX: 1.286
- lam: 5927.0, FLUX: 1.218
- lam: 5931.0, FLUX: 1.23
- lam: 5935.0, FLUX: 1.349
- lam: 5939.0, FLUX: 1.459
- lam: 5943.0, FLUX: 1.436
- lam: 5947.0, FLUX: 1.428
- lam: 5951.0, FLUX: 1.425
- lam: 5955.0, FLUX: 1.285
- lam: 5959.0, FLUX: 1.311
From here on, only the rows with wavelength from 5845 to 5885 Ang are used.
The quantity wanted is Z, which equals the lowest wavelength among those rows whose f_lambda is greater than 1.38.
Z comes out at 5847.0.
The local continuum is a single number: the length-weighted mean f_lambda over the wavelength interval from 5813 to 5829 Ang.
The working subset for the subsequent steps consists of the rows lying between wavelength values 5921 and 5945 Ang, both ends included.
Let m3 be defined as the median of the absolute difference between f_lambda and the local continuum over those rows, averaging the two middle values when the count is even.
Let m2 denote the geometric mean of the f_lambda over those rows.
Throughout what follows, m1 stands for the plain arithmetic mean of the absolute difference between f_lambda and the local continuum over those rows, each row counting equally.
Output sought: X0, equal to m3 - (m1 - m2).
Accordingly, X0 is 1.31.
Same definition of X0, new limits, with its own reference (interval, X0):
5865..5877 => 1.41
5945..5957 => 1.35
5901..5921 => 0.90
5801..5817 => 1.50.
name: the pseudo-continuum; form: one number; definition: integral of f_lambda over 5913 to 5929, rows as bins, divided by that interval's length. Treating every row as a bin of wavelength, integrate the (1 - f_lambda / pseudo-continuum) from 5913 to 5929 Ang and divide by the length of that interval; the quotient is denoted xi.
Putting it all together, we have 0.00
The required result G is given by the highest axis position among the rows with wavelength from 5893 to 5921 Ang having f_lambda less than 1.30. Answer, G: 5919.0 Ang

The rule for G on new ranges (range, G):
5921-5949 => 5931.0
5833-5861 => 5855.0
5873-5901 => 5899.0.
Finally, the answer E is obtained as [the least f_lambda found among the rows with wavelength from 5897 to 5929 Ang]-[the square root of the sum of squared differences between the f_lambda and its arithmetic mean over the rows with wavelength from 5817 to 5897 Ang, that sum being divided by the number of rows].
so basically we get 0.54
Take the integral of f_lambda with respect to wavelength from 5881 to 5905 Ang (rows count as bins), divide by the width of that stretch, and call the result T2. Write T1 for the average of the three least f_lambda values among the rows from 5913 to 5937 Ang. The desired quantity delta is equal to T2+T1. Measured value 2.33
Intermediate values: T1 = 0.95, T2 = 1.38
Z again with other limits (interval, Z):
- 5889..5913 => 5891.0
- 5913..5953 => 5939.0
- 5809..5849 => 5811.0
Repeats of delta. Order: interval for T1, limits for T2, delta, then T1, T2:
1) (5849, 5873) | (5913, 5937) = 2.39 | 1.27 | 1.12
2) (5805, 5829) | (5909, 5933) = 2.45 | 1.35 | 1.10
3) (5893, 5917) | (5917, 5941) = 2.29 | 1.05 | 1.24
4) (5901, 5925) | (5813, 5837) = 2.39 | 0.94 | 1.45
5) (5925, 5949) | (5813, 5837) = 2.71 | 1.27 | 1.45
